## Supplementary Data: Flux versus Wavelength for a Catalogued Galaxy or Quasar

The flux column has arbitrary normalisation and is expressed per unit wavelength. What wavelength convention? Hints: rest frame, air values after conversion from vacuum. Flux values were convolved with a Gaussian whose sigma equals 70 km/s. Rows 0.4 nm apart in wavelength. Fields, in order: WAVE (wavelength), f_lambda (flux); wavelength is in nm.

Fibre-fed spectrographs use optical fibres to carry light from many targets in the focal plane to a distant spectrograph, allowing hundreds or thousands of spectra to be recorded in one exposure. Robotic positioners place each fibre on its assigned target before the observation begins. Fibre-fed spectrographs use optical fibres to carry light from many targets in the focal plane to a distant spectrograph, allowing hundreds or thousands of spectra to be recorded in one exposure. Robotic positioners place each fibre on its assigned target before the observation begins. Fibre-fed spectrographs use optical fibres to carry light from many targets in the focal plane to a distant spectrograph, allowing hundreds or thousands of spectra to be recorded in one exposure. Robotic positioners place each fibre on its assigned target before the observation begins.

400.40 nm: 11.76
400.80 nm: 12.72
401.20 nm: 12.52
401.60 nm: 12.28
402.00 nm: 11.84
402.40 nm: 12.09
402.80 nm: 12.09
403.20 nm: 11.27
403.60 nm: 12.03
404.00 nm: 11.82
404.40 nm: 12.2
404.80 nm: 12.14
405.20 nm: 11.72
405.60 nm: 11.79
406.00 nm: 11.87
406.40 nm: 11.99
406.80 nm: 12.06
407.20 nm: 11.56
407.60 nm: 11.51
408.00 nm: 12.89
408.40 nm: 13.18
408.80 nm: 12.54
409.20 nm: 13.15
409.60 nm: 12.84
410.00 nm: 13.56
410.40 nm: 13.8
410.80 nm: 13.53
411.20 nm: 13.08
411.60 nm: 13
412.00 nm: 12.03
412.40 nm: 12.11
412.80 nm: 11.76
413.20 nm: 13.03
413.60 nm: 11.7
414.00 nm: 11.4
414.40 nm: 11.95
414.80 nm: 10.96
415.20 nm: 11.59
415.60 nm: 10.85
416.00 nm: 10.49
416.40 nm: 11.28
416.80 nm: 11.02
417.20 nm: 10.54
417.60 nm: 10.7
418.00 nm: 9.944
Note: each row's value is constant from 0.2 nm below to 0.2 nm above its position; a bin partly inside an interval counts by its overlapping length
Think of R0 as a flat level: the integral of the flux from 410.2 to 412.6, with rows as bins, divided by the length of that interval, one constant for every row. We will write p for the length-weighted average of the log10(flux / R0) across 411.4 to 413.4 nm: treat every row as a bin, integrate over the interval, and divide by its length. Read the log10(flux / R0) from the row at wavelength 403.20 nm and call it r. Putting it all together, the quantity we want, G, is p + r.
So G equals -0.08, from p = -0.019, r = -0.060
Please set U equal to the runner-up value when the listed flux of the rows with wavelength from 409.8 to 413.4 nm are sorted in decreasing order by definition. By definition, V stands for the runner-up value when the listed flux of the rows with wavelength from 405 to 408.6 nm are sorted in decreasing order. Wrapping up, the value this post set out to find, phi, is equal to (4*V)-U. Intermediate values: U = 13.56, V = 12.89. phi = 38.0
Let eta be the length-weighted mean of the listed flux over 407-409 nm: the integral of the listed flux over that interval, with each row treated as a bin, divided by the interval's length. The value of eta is 12.3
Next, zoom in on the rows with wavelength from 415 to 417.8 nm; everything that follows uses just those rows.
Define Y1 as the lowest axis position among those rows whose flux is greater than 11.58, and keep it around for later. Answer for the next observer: 415.20 nm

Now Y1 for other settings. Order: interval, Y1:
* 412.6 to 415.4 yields 412.80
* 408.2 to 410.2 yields 408.40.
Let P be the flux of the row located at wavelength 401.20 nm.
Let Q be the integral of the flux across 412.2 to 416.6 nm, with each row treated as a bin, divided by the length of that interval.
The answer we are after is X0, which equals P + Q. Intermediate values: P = 12.52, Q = 11.6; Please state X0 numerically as 24.1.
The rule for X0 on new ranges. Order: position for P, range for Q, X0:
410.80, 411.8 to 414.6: 25.5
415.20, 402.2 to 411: 23.9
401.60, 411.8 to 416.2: 23.9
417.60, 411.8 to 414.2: 22.7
